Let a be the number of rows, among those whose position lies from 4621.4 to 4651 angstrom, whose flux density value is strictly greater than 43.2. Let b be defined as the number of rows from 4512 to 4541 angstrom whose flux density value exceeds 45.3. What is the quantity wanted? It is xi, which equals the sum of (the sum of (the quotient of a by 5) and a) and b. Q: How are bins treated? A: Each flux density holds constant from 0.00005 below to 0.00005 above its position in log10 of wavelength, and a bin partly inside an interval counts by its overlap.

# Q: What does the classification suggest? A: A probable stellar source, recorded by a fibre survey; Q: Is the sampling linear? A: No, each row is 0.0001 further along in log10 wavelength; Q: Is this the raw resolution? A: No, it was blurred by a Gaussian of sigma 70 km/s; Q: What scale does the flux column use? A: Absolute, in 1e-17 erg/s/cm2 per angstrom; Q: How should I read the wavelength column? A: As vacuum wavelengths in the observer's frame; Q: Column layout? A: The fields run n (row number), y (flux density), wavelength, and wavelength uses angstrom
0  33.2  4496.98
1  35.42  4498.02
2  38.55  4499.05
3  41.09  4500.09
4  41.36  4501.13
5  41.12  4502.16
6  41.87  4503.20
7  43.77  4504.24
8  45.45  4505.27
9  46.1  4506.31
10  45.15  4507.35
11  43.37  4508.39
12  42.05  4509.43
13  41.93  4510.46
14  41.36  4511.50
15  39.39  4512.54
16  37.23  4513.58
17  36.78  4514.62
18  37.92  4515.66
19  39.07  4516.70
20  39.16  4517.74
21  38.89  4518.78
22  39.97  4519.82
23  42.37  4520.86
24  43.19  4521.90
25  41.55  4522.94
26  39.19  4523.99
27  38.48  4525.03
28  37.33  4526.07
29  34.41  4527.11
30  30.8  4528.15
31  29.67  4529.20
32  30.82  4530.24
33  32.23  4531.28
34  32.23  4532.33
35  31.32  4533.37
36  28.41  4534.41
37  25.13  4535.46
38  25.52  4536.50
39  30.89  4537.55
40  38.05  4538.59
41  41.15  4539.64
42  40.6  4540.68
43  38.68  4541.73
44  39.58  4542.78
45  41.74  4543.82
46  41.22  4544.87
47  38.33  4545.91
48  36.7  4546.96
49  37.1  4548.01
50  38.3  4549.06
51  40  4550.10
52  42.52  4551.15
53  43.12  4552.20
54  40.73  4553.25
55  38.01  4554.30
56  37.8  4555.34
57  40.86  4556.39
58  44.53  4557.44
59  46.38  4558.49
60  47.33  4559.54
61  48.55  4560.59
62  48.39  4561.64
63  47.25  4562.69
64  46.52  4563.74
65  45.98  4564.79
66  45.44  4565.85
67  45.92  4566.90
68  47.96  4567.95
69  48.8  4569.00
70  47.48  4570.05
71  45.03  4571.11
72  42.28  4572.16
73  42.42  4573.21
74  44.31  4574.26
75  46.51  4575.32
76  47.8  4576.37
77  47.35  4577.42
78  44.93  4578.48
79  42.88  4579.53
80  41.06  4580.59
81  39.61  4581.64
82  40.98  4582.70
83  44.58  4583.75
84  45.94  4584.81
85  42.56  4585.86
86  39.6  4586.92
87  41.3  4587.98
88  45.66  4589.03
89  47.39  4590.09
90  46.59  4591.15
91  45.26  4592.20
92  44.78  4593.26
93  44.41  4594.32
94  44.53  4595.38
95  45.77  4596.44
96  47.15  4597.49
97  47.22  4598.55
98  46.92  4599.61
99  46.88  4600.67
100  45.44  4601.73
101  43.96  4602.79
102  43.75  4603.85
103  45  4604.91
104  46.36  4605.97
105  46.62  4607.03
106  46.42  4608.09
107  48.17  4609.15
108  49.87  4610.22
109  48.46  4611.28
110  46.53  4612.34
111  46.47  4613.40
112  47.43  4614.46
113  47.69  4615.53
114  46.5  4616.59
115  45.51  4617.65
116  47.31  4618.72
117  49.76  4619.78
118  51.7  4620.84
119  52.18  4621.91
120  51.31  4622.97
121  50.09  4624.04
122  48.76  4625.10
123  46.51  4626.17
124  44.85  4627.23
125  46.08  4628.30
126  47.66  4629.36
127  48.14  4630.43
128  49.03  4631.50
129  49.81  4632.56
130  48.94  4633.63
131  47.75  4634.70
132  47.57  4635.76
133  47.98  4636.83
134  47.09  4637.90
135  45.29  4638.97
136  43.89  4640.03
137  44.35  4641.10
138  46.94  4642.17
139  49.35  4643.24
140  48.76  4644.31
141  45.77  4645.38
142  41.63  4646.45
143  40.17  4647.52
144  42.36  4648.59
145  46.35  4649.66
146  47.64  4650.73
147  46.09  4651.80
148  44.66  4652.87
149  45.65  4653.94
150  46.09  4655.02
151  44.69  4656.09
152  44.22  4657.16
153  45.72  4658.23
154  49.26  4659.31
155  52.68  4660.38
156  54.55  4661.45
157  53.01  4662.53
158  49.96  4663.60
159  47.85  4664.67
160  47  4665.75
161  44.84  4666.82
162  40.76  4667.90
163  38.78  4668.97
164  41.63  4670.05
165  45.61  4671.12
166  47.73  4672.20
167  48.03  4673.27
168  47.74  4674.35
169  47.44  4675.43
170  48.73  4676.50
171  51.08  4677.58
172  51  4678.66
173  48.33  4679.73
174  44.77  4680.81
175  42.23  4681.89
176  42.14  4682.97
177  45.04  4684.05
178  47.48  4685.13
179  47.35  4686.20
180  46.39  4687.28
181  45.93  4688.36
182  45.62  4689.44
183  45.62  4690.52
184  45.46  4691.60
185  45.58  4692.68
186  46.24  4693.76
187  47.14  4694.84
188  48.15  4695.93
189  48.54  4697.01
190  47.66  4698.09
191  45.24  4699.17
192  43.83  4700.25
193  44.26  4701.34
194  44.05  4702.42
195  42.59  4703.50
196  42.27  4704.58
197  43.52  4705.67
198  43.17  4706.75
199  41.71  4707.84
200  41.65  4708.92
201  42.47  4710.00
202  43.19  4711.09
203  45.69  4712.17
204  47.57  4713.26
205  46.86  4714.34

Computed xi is 30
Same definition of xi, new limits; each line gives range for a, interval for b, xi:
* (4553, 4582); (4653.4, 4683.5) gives 42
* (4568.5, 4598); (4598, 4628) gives 47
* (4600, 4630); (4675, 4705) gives 52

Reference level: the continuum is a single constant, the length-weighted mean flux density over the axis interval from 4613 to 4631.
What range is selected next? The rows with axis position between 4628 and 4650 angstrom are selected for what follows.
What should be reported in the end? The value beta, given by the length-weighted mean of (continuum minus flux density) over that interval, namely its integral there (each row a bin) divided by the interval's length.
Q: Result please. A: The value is 1.7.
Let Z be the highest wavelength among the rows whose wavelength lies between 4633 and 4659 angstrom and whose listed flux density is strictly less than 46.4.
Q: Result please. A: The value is 4658.23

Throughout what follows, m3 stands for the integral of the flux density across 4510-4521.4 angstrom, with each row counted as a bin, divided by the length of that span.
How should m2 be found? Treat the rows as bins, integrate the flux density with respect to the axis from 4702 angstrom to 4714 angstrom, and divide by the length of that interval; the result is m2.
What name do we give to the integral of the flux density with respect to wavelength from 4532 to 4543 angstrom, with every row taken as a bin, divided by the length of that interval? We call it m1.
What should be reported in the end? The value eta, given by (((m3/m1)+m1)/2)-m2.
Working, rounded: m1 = 33.6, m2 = 43.5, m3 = 39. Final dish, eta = -26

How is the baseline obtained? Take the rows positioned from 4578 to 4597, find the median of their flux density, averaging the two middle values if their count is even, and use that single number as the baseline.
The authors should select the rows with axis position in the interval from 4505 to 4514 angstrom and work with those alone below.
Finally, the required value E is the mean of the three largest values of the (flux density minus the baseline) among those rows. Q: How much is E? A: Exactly 1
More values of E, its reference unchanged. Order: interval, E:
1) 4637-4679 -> 9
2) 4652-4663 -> 9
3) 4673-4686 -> 6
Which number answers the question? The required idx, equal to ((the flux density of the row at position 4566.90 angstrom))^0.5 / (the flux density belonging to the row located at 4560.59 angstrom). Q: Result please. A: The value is 0.140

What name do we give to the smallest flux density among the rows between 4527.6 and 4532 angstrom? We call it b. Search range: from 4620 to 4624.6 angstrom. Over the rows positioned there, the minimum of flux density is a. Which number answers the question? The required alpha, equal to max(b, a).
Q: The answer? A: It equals 50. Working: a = 50.09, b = 29.67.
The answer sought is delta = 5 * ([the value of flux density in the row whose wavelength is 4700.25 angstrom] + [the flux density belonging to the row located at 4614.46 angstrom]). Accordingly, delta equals 456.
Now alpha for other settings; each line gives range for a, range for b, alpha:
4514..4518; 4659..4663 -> 49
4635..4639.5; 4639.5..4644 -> 45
